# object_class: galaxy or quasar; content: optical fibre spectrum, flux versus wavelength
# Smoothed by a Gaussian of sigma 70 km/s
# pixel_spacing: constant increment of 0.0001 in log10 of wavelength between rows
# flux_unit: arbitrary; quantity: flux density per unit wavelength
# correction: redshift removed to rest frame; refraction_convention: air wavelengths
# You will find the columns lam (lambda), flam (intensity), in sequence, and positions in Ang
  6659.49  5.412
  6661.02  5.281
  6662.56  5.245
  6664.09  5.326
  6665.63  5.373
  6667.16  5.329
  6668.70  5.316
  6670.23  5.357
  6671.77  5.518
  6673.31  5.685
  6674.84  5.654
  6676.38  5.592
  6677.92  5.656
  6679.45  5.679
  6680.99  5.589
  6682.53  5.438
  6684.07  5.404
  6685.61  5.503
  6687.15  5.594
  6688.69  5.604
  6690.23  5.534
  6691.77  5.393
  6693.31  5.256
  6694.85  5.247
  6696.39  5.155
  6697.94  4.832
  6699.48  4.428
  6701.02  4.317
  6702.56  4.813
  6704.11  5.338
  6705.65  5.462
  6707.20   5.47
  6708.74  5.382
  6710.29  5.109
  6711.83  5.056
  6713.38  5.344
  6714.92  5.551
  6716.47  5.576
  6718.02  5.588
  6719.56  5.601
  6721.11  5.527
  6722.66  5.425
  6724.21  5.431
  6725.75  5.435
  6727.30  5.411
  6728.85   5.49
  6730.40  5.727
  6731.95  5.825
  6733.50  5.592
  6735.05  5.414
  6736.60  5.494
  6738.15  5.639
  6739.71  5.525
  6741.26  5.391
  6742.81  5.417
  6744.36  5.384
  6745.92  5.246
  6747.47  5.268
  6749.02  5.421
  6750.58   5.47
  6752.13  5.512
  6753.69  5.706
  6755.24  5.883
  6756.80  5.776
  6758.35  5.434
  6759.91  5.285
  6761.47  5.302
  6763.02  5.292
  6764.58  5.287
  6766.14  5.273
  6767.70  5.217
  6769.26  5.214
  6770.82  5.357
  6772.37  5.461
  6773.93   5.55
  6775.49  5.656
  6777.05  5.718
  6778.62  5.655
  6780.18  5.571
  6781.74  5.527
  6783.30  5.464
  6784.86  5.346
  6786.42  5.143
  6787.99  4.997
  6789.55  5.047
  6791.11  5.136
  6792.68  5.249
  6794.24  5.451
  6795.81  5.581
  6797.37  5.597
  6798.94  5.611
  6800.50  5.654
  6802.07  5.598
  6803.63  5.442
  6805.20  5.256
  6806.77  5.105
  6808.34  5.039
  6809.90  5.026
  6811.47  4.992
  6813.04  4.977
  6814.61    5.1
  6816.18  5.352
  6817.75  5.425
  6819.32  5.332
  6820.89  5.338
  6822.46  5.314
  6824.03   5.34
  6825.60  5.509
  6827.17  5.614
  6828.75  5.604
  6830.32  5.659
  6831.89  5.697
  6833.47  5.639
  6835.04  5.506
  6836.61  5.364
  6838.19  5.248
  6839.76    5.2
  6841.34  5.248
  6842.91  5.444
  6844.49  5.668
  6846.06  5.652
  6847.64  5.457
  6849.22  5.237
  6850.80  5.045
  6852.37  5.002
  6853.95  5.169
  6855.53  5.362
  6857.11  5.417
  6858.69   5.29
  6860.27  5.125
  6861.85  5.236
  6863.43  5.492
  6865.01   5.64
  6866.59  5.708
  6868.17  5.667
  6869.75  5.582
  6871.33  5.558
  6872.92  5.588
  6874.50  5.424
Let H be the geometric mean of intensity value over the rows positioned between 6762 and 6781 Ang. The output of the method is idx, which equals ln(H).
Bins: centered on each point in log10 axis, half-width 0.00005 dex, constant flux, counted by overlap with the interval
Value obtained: 1.693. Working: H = 5.43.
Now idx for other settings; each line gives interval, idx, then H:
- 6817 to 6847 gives 1.698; 5.46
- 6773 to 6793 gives 1.683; 5.38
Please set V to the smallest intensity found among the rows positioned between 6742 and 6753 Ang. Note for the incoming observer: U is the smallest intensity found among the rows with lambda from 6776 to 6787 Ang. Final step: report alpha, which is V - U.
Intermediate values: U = 5.143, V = 5.246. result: 0.1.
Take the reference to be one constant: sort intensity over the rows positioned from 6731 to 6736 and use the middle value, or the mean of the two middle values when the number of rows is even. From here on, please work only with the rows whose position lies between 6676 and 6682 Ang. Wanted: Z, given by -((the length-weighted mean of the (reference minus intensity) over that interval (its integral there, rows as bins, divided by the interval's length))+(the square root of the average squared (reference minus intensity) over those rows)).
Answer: -0.02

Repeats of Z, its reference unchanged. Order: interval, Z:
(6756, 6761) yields -0.33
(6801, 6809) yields -0.66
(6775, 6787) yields -0.28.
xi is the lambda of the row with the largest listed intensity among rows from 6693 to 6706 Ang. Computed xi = 6705.65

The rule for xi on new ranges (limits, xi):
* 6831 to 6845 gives 6831.89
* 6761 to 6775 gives 6773.93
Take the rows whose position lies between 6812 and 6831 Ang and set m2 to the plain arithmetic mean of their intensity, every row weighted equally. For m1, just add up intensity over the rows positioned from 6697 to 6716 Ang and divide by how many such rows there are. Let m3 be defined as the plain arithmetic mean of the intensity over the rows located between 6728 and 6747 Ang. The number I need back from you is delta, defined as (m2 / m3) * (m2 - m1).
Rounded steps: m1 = 5.09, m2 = 5.38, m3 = 5.51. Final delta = 0.28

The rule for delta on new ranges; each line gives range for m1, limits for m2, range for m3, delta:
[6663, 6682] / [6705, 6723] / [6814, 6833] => -0.08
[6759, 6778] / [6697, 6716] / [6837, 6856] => -0.28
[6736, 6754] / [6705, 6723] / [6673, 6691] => -0.03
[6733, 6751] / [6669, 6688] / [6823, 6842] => 0.12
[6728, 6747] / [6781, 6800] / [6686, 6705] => -0.17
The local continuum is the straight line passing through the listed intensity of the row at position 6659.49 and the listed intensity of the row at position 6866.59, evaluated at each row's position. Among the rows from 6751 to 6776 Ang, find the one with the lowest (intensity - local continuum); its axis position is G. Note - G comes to 6769.26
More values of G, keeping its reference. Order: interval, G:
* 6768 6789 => 6787.99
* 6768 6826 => 6813.04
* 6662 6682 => 6662.56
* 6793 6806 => 6805.20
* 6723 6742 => 6741.26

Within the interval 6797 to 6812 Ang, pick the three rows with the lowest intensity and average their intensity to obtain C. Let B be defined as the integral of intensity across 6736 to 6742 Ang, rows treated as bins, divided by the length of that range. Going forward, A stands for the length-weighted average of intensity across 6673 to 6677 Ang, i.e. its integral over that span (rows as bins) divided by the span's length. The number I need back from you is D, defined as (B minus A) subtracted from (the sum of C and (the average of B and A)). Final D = 10.73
